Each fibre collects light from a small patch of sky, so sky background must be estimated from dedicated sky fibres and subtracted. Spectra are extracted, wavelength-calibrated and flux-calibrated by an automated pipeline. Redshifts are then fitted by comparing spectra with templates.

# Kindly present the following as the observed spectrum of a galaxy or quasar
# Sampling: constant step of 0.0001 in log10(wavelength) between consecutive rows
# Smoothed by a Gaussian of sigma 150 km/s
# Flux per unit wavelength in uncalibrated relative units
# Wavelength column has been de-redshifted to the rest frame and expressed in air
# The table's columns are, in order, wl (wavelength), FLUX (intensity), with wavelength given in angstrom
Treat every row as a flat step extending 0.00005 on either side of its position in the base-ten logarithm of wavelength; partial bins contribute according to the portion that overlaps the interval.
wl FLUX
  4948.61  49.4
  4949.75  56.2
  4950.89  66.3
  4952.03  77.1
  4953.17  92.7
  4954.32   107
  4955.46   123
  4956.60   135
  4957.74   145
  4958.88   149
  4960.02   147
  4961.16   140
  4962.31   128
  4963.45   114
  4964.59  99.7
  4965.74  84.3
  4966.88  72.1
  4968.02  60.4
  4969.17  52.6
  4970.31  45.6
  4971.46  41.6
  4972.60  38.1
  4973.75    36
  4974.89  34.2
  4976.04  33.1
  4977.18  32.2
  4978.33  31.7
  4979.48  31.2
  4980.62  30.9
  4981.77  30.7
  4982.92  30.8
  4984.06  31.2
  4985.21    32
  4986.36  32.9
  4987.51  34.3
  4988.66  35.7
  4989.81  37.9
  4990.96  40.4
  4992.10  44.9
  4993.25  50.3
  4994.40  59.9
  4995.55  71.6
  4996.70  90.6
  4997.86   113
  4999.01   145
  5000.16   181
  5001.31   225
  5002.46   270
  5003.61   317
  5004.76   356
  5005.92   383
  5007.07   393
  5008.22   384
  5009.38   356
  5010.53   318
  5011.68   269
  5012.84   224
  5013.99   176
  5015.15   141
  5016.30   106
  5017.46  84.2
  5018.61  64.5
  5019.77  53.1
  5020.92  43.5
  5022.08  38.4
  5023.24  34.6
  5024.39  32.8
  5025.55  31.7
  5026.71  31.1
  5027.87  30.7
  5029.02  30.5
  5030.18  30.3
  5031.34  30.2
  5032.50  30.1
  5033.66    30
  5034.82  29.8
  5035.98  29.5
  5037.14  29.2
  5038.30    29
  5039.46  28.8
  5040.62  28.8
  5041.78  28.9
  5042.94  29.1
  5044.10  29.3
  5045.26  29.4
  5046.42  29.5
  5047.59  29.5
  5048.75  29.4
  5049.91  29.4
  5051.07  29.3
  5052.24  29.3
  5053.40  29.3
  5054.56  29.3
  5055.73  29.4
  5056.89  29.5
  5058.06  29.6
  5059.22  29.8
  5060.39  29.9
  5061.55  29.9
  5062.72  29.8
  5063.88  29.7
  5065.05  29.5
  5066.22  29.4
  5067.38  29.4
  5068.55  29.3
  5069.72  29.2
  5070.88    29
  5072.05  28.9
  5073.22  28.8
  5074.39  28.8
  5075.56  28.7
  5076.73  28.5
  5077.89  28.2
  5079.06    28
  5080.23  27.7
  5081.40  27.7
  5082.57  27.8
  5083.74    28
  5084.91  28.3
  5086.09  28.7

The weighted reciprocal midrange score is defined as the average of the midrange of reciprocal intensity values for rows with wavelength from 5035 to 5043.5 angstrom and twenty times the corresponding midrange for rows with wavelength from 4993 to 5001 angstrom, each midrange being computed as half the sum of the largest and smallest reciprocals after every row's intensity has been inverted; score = 0.14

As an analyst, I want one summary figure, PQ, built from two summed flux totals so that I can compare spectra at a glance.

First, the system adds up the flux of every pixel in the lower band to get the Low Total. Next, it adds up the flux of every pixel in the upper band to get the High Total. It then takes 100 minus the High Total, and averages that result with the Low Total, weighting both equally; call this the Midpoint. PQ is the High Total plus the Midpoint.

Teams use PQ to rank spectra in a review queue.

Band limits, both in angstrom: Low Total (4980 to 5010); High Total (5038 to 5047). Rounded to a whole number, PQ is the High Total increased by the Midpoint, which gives 2055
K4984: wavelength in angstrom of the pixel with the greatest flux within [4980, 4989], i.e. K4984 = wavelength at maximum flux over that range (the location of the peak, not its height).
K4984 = 4988.66 angstrom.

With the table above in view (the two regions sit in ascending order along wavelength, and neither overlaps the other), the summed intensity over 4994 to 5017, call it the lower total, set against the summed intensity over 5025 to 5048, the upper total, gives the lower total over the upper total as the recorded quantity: 8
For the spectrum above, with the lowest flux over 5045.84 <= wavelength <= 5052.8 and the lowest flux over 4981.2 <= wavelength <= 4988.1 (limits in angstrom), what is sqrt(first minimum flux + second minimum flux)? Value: 7.7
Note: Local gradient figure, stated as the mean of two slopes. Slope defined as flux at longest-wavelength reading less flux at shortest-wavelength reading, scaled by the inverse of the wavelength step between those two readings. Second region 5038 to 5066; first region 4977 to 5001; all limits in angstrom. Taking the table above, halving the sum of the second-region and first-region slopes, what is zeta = 3.2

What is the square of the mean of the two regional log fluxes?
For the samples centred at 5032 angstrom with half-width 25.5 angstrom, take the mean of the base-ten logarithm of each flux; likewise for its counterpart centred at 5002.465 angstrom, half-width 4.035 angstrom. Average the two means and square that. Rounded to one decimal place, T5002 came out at 4.2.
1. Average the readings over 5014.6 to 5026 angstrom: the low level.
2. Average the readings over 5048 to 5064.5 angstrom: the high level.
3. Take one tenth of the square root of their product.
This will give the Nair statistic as 4.3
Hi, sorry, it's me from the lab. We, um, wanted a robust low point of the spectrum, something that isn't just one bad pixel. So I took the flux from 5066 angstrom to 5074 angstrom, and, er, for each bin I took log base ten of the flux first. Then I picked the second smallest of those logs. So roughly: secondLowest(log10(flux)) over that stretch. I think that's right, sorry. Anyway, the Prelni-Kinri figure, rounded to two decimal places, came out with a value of 1.46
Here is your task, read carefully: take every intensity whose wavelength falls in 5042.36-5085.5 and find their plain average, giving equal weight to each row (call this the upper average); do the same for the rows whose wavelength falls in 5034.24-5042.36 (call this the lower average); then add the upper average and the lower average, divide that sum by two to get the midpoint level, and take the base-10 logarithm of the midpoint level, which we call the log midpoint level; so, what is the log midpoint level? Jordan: 1.46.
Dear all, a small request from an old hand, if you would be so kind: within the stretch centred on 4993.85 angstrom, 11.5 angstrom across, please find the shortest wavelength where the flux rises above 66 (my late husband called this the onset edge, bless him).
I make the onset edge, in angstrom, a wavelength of 4995.55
